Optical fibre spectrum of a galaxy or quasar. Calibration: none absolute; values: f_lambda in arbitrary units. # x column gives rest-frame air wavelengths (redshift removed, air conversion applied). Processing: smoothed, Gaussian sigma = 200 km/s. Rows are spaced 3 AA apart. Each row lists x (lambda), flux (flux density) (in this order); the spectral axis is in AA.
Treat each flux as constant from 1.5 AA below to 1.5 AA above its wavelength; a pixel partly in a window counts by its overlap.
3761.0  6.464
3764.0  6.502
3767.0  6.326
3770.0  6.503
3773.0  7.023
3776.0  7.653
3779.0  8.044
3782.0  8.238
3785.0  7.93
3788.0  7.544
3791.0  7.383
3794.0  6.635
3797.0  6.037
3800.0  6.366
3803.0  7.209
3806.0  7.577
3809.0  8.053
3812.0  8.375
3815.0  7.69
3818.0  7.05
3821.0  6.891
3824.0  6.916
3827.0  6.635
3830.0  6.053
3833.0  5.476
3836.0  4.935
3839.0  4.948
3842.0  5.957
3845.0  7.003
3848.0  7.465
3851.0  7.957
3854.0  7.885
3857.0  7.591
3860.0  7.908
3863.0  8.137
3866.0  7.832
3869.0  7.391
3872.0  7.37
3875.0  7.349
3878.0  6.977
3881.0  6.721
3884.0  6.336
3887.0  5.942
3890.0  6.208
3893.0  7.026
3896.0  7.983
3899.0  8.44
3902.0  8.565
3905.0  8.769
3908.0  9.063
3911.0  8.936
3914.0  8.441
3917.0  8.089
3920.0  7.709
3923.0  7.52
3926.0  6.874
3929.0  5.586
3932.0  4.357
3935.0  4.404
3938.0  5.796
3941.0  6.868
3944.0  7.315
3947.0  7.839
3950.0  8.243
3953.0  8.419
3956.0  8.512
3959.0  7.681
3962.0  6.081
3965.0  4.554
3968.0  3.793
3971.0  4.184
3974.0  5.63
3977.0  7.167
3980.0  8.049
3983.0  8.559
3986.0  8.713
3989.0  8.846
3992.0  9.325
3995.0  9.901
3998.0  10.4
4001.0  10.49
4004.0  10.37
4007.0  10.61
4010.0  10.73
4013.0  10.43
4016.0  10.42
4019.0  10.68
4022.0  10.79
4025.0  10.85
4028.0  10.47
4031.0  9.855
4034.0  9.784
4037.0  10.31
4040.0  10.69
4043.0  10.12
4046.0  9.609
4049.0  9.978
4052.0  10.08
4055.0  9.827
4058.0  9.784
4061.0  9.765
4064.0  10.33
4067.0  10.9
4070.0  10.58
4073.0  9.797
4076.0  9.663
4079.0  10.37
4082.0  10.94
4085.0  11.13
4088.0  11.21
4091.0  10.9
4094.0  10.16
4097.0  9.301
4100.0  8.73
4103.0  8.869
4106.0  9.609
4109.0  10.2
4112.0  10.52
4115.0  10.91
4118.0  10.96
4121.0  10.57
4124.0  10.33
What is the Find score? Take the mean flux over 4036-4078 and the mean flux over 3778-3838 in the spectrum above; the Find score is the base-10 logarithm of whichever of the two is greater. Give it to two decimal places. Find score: 1.00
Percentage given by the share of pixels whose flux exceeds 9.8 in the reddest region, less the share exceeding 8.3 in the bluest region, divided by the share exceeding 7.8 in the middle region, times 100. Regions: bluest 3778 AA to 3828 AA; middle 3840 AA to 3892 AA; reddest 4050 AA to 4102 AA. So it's 200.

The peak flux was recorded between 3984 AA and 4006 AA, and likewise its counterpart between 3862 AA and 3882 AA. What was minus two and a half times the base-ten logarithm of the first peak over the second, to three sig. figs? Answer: -0.276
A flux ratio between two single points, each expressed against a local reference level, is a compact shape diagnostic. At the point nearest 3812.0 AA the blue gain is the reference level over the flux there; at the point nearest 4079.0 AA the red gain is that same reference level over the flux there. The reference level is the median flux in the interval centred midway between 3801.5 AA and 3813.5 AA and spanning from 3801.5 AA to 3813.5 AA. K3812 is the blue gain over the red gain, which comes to 1.24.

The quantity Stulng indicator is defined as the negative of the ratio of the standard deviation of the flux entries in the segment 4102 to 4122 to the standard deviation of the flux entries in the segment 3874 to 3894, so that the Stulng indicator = -1.5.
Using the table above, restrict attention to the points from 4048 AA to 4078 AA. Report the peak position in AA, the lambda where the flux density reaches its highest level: 4067.0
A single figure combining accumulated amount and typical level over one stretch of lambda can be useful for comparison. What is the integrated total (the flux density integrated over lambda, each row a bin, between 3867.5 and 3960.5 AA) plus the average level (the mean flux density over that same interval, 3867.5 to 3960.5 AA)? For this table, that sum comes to 688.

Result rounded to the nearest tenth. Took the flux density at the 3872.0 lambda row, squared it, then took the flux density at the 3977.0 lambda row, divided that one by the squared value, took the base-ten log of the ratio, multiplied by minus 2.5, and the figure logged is 2.2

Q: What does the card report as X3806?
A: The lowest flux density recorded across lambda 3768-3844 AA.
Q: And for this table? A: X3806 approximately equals 4.935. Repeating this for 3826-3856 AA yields 4.935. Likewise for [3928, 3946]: 4.357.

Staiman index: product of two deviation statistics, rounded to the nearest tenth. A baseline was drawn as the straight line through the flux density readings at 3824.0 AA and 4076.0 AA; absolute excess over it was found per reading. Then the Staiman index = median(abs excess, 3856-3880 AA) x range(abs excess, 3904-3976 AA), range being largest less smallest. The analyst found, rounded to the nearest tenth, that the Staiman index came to 1.8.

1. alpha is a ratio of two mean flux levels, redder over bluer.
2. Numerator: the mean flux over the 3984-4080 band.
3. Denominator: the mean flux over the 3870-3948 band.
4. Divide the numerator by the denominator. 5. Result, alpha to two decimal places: 1.41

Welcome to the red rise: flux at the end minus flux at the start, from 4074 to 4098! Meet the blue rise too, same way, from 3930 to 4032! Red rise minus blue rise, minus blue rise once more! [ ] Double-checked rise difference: -11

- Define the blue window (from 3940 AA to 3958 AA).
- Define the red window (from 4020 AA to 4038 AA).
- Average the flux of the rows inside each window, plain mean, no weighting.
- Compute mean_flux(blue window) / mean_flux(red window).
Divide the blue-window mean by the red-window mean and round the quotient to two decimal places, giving 0.76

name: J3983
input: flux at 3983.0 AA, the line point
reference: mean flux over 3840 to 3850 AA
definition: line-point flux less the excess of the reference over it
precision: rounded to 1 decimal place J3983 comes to 10.3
